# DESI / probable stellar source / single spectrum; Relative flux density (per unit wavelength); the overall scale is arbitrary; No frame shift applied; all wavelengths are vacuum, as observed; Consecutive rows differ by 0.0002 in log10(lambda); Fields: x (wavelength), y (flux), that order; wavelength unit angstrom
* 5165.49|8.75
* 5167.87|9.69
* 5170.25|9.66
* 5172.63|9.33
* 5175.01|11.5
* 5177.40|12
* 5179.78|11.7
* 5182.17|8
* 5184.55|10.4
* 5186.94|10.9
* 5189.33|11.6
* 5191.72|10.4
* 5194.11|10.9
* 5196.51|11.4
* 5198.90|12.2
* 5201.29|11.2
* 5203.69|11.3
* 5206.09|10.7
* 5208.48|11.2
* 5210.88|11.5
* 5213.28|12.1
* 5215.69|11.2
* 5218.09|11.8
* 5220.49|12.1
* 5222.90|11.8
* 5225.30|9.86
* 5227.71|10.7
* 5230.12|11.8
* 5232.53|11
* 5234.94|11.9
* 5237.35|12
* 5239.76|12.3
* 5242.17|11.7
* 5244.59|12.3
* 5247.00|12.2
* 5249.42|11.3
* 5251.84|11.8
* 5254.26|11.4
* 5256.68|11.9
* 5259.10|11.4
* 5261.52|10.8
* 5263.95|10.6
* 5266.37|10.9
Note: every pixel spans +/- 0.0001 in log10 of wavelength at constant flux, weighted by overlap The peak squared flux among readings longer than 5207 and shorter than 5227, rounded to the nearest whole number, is 146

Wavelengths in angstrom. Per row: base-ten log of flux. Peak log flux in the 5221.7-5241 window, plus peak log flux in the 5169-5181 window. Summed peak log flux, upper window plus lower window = 2.17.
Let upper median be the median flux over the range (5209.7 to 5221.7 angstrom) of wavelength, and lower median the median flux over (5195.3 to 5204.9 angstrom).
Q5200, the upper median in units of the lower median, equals 1.04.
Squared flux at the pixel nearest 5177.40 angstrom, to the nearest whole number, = 144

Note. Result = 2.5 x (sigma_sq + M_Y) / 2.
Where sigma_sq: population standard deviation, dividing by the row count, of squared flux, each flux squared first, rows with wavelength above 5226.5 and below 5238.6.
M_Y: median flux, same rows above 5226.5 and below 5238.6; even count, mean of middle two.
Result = 30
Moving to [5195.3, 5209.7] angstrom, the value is 27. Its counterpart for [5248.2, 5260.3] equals 21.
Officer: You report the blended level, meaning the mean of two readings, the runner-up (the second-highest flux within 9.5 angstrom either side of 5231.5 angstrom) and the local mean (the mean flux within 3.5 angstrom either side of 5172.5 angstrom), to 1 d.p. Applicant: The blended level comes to 11.1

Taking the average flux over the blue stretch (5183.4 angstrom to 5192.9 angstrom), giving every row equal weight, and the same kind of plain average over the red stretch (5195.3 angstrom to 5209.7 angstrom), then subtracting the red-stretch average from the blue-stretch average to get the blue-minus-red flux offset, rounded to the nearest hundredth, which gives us -0.51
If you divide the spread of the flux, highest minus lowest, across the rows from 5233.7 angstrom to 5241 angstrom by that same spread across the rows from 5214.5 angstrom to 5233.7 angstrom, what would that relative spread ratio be 0.2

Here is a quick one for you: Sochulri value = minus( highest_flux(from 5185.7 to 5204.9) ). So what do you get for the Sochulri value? -12.2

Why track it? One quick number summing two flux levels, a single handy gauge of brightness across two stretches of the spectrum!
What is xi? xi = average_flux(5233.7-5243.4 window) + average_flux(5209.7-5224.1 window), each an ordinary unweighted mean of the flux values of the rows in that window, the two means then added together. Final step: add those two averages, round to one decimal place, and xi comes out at 23.7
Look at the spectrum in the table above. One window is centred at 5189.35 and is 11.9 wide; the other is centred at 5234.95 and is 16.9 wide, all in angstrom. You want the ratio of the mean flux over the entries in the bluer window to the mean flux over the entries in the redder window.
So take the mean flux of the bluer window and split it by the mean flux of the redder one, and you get 0.93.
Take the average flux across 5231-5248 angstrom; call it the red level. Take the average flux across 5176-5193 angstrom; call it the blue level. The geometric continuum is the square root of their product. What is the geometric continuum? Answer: 11.30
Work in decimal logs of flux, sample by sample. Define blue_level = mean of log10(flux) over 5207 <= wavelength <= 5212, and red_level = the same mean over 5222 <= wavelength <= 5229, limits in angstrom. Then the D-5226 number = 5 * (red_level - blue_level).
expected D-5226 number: -0.12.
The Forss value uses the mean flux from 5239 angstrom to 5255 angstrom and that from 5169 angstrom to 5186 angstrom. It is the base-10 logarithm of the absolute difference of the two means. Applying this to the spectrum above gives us 0.17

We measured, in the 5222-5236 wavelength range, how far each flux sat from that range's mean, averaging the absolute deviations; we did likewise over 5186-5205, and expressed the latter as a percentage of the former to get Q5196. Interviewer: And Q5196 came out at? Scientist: 59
